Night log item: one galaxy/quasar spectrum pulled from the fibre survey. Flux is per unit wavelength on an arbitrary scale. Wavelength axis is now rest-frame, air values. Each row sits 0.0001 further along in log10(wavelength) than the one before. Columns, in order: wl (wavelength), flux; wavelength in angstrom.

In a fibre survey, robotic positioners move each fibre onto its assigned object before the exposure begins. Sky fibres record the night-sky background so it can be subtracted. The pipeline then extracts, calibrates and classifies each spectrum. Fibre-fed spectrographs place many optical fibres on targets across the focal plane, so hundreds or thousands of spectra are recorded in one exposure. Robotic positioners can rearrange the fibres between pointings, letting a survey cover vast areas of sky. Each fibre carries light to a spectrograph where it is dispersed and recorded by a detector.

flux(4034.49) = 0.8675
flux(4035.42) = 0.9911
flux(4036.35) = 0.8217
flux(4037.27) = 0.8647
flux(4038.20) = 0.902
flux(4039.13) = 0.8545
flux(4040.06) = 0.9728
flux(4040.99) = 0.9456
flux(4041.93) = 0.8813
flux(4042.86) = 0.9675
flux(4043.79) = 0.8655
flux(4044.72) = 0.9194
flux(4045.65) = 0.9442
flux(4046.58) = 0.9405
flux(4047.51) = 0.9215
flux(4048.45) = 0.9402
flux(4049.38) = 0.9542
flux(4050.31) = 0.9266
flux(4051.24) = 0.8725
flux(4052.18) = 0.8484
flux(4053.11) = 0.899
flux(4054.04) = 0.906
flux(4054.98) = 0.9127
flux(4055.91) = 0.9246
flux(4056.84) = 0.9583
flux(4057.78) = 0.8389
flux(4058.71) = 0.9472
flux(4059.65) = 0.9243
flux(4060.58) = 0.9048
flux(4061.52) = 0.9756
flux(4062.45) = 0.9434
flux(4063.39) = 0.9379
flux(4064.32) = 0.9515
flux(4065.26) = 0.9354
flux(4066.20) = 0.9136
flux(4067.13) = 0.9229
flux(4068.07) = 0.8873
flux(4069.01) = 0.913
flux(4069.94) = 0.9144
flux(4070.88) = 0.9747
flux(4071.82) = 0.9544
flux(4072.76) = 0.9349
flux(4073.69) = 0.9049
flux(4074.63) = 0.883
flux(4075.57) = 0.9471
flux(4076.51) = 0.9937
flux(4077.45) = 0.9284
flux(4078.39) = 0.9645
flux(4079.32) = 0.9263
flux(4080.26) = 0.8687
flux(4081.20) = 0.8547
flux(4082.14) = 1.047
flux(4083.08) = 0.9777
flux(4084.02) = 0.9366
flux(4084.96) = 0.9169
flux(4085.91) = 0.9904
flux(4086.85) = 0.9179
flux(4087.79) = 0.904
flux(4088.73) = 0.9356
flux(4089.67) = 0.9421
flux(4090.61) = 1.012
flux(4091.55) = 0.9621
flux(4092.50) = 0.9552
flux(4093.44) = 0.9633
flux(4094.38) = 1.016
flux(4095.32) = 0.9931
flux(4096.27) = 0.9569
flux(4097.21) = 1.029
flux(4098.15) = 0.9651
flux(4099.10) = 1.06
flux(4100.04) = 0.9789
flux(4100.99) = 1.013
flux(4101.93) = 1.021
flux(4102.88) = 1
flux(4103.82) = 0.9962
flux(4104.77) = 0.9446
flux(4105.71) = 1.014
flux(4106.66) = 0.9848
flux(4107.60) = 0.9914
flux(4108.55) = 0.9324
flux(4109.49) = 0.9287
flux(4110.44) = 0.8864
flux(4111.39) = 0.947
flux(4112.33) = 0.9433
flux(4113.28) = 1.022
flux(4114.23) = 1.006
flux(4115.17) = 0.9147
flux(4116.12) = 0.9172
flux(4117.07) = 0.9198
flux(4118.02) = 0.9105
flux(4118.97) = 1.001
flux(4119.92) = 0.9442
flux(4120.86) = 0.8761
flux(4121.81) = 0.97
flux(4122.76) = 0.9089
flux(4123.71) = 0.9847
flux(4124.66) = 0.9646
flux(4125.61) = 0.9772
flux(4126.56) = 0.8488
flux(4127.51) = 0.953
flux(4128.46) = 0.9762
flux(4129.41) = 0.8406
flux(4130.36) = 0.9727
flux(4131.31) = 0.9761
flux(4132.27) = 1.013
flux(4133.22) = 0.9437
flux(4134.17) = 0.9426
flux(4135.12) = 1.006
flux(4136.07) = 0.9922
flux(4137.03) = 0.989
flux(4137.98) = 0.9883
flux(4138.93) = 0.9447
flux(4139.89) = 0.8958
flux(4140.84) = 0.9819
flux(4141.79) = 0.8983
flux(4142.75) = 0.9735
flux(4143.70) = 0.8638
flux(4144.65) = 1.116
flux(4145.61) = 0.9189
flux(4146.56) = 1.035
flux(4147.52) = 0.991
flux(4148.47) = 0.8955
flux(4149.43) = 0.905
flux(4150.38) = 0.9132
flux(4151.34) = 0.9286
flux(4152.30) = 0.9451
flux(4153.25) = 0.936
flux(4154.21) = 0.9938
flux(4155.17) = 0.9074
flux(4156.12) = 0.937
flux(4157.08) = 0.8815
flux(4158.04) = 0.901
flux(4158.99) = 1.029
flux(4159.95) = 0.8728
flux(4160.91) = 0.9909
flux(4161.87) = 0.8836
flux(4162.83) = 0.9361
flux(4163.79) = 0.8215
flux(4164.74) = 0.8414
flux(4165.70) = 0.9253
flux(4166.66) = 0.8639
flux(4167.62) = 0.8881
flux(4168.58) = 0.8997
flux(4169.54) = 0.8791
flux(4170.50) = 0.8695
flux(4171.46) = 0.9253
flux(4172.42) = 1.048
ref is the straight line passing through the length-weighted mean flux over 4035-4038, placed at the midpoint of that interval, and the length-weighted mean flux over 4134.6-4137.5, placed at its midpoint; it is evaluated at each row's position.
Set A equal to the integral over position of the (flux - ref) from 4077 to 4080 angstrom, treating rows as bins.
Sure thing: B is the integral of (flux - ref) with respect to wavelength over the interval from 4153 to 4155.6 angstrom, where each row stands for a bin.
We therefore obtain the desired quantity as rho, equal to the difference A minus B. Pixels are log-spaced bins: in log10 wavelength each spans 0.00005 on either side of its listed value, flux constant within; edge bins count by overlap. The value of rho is 0.16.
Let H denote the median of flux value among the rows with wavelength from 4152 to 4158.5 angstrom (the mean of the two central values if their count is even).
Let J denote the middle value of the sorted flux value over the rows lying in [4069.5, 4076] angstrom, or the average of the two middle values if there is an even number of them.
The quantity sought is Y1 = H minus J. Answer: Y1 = 0.00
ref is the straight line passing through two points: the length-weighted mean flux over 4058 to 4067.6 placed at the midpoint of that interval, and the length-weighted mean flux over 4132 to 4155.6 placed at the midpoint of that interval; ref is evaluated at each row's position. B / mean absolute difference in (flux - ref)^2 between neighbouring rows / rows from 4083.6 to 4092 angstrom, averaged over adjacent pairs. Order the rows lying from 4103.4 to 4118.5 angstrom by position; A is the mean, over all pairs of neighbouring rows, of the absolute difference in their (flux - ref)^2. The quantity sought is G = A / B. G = 1.01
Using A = 0.0021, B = 0.0020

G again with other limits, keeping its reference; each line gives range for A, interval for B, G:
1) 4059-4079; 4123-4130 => 0.21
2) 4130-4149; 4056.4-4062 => 1.23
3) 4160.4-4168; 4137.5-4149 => 1.28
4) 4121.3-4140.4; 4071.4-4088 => 1.35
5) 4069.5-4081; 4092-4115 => 0.50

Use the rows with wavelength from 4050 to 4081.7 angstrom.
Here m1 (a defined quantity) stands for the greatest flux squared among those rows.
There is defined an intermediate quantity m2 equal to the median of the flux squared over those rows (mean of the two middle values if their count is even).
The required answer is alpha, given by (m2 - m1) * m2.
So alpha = -0.11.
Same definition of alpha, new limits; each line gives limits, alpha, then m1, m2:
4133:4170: -0.33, 1.25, 0.86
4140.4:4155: -0.32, 1.25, 0.88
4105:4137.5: -0.12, 1.04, 0.92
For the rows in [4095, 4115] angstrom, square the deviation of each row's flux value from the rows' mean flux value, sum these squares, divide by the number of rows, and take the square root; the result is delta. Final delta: 0.040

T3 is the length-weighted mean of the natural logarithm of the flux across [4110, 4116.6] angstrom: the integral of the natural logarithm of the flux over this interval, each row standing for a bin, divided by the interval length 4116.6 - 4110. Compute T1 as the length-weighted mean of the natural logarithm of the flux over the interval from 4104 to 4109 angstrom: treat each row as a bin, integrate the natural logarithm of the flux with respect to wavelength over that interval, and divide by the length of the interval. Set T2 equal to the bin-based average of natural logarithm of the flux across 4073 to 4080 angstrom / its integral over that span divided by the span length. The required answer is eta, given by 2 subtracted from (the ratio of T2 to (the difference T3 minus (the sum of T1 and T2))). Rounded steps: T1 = -0.026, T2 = -0.070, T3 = -0.054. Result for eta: -3.7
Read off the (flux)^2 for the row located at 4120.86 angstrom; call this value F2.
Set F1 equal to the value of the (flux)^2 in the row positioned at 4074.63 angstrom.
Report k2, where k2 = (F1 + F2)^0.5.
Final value 1.24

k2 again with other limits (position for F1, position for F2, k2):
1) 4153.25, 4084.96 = 1.31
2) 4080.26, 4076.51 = 1.32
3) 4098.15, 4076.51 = 1.39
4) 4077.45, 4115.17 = 1.30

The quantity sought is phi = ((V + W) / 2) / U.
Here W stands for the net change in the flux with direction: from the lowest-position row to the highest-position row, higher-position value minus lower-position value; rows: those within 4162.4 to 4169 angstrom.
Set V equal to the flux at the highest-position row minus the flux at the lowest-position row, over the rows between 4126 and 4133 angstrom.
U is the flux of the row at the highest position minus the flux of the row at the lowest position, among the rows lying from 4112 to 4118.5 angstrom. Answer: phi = -1.9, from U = -0.03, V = 0.16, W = -0.04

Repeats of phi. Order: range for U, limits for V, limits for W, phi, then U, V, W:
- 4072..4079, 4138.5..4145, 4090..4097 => 2.0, 0.03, 0.17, -0.06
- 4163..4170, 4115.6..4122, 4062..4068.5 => 0.0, 0.06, 0.05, -0.06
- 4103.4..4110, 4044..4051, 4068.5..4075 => 0.2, -0.07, 0.01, -0.03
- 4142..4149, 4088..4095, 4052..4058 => -0.5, -0.08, 0.08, -0.01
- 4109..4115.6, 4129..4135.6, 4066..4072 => -7.4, -0.01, 0.17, 0.04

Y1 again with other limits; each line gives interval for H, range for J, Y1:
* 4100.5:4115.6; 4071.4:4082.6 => 0.06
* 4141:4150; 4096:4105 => -0.08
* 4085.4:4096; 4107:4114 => 0.02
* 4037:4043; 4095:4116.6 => -0.08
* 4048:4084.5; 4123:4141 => -0.05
